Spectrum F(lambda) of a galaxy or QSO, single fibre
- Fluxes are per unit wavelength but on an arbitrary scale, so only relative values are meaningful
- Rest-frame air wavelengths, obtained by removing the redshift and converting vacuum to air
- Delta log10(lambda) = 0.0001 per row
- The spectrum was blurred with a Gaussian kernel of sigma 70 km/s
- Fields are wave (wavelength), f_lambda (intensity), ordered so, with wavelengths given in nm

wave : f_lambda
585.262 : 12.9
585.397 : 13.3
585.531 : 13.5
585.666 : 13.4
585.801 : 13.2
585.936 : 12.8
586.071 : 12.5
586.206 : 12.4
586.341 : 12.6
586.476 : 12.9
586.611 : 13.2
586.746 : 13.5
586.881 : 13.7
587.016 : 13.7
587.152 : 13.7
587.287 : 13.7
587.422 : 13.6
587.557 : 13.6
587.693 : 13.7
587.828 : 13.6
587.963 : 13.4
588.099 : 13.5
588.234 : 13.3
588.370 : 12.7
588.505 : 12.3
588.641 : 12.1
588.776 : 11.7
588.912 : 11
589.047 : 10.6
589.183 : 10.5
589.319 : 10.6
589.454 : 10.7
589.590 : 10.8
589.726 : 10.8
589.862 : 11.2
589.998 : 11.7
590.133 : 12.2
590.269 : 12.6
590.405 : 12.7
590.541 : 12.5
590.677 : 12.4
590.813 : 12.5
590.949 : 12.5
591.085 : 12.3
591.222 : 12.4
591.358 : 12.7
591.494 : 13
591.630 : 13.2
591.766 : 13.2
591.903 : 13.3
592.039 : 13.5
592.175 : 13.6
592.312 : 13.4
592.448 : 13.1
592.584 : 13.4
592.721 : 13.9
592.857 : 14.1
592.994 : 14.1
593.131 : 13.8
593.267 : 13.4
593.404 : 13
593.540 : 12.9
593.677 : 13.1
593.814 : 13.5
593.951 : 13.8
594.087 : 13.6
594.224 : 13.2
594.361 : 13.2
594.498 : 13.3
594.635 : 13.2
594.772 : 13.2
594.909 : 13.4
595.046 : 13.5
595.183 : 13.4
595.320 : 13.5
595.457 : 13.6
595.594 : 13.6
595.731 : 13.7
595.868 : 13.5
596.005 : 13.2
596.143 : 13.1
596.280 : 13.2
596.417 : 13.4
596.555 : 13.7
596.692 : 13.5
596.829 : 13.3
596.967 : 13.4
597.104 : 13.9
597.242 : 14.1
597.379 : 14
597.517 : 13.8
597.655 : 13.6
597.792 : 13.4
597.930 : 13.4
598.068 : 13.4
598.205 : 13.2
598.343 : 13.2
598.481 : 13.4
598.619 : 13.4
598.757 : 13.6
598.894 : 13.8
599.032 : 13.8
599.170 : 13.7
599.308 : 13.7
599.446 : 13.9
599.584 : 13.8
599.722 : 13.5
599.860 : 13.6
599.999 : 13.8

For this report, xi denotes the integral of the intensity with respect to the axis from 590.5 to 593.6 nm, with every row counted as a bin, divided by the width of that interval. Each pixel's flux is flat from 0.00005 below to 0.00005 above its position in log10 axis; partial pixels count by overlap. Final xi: 13.1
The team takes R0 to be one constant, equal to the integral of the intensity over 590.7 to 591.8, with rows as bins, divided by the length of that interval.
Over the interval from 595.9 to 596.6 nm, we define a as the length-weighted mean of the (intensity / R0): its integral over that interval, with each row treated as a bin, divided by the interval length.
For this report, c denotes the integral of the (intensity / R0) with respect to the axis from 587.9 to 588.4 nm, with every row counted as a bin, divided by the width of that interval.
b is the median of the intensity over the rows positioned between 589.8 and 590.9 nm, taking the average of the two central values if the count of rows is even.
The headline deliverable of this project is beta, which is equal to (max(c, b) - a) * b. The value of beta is 142.0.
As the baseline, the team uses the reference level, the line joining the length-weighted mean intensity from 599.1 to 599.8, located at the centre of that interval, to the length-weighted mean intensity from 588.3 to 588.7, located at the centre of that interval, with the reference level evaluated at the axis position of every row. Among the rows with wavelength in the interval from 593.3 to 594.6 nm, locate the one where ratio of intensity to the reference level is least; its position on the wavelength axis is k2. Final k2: 593.540 nm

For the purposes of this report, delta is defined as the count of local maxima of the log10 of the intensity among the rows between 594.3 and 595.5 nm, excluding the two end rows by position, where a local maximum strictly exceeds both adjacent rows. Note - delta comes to 2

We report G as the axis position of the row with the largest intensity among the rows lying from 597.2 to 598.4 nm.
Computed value 597.242 nm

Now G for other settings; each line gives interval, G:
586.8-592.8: 592.721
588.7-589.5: 588.776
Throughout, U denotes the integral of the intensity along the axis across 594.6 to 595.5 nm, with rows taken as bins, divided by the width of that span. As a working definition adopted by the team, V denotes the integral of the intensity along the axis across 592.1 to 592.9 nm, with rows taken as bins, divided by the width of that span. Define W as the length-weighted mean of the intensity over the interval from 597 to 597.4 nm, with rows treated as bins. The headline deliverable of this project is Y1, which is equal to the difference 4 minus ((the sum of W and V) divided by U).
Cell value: 1.95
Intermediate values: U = 13.4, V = 13.57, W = 14.0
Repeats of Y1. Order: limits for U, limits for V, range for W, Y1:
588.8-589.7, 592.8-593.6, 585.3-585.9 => 1.50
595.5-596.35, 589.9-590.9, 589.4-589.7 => 2.28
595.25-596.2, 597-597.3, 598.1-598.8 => 1.97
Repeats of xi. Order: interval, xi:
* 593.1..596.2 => 13.4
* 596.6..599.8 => 13.6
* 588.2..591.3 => 11.8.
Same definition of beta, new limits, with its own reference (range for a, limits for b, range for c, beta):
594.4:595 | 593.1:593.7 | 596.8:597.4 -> 157.9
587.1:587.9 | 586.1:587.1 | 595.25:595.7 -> 160.0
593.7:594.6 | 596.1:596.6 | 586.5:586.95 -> 162.9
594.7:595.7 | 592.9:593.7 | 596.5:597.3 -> 161.5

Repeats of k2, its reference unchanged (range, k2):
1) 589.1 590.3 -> 589.183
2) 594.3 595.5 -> 594.772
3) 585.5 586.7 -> 586.206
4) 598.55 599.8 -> 599.722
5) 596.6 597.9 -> 597.792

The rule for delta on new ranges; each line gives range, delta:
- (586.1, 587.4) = 0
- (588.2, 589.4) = 0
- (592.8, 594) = 0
